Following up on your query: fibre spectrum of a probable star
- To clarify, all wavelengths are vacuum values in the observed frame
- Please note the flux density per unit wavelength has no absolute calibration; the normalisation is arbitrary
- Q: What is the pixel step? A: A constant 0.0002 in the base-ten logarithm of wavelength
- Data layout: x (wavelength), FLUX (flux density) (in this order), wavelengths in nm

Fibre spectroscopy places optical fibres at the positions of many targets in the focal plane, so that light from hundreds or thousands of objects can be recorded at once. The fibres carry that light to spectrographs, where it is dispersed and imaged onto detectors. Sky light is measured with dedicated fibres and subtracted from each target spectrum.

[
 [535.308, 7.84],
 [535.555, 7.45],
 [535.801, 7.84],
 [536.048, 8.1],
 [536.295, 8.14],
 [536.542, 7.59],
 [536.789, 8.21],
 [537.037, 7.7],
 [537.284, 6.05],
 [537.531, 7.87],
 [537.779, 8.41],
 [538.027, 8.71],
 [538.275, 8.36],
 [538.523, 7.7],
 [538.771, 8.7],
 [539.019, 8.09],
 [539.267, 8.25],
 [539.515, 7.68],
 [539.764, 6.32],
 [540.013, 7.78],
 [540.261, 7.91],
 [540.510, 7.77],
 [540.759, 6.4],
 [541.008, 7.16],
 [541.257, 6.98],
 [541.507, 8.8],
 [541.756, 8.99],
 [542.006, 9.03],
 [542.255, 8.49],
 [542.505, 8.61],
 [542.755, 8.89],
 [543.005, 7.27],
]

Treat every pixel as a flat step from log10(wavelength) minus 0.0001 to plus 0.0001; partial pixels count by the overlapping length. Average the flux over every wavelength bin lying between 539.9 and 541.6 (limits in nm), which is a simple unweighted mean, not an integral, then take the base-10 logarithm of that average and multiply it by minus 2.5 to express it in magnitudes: -2.19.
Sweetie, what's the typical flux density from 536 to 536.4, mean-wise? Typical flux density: 8.1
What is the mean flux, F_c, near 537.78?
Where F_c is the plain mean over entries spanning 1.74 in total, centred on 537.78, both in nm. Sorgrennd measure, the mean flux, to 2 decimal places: 7.83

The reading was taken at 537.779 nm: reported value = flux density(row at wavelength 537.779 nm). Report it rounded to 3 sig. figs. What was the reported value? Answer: 8.41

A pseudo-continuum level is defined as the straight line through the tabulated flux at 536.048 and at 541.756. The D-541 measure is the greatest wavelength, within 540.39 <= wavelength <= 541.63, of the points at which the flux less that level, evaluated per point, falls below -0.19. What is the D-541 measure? 541.257 nm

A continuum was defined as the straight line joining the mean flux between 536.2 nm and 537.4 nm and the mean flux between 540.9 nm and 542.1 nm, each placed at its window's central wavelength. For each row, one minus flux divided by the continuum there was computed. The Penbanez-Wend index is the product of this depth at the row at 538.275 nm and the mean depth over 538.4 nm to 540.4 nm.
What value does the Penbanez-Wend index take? -0.0009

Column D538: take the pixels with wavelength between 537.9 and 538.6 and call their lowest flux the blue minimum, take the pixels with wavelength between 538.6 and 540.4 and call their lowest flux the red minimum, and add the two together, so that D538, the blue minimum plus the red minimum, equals 14.0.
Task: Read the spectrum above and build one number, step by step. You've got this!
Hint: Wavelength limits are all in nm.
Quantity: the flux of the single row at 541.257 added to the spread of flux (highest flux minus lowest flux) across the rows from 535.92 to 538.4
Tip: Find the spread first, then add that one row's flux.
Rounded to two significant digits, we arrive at 9.6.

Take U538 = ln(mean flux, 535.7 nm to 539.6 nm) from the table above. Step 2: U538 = 2.075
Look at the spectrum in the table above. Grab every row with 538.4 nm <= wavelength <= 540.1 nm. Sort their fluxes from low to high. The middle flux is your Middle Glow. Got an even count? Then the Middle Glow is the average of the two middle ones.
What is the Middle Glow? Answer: 7.78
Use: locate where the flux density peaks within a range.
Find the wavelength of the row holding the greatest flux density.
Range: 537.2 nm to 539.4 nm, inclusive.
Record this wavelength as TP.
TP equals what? 538.027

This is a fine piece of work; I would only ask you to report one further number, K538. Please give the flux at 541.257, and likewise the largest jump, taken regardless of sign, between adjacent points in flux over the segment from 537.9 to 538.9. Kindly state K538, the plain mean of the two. 4.0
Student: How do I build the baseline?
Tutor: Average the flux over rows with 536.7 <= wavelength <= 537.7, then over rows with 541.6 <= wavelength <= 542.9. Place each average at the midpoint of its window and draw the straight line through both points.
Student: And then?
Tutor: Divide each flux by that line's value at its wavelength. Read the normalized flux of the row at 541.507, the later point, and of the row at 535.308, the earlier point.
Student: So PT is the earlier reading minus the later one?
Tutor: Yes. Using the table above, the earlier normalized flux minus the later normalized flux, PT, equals 0.10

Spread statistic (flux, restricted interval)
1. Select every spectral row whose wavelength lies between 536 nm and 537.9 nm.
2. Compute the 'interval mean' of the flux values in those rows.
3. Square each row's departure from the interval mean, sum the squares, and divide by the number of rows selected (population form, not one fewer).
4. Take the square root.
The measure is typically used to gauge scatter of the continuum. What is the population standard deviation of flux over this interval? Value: 0.694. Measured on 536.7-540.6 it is 0.709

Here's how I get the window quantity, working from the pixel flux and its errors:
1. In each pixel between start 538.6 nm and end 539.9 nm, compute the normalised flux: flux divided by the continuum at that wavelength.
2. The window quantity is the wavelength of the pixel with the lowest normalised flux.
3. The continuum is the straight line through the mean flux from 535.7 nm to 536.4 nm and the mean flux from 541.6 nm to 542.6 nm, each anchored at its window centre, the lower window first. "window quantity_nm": 539.764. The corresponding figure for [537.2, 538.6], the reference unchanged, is 537.284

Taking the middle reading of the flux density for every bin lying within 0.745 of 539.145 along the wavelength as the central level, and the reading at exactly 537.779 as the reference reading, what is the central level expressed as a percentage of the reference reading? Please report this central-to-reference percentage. 94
